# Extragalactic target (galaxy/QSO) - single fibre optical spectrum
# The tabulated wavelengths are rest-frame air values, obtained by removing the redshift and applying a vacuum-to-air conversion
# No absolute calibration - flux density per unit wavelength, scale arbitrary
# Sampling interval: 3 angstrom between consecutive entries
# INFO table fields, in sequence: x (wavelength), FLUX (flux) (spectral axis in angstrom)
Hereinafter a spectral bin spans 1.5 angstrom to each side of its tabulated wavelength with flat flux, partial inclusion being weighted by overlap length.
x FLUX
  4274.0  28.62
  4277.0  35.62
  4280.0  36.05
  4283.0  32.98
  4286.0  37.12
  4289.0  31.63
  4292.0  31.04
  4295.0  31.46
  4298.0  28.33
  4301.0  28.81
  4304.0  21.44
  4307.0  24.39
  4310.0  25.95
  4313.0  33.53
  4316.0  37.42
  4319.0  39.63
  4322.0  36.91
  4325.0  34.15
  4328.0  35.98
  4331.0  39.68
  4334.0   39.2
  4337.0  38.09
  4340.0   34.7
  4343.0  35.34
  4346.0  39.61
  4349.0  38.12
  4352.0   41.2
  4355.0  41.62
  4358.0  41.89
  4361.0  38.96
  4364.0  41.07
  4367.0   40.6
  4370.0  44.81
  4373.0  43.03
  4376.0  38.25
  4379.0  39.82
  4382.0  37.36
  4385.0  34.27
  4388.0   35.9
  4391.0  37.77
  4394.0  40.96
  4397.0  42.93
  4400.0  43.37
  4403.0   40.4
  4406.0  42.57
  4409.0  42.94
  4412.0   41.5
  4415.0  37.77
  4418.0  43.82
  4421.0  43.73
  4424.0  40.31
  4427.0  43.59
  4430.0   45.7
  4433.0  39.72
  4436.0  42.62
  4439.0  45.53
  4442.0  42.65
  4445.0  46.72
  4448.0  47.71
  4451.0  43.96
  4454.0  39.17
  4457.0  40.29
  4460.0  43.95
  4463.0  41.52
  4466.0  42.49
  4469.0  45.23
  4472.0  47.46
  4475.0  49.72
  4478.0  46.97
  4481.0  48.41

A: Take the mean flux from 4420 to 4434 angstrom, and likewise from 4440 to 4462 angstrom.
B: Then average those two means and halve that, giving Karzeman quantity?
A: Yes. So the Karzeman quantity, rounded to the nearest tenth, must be 21.5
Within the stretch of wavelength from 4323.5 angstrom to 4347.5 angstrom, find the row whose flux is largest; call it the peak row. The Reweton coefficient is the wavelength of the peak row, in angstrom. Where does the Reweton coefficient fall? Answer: 4331.0 angstrom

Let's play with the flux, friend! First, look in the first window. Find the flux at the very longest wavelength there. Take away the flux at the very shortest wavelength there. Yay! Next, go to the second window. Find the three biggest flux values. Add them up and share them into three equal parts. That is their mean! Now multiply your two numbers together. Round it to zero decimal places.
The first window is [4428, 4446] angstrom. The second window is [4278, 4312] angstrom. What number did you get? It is 36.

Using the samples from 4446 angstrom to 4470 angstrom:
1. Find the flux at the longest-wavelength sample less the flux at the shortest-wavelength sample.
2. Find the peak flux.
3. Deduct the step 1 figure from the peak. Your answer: 50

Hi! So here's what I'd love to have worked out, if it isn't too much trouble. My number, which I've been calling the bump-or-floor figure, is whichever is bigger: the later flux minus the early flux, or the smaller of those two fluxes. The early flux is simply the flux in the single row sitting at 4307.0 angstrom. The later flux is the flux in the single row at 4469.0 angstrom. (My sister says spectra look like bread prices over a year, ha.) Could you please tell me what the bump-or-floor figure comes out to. 24.4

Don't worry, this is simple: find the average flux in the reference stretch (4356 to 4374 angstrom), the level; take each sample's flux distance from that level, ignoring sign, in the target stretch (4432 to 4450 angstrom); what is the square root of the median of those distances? 1.70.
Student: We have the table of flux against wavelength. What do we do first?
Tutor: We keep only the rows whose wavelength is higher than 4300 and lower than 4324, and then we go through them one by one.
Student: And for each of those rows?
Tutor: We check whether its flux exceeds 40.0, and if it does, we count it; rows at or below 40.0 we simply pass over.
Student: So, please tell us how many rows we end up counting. 0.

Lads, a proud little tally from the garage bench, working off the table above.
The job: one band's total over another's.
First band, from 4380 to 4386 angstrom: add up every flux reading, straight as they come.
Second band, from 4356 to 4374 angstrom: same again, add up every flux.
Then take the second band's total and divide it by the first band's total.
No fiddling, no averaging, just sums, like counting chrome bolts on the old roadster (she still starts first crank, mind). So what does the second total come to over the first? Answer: 3.50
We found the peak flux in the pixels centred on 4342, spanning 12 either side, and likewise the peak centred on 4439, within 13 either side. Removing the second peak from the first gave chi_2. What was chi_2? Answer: -6.5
